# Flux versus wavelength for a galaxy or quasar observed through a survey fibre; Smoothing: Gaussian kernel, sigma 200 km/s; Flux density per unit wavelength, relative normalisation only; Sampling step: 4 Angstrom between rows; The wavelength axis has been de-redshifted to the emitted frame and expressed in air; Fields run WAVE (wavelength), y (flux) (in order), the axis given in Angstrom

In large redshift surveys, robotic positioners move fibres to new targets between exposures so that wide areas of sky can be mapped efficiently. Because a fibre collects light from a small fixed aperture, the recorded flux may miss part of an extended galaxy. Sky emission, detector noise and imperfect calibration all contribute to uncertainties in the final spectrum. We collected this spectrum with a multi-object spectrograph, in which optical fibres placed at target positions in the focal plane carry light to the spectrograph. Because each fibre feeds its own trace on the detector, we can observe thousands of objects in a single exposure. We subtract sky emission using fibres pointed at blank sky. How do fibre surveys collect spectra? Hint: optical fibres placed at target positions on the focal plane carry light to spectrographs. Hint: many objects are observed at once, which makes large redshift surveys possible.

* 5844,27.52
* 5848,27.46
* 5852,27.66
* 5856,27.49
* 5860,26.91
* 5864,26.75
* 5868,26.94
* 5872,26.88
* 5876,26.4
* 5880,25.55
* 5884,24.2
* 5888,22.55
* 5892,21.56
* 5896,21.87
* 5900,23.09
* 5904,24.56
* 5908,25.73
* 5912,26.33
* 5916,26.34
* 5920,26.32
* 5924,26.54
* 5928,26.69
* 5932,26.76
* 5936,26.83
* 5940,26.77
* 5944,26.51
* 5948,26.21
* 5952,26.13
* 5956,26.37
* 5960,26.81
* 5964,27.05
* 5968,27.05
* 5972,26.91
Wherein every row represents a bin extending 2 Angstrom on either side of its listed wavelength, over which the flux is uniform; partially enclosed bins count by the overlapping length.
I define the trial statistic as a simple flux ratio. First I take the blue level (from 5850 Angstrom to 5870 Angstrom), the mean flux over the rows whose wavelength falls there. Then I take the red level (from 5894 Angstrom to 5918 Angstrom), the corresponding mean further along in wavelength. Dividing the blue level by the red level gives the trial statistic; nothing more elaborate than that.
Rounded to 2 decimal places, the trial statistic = 1.10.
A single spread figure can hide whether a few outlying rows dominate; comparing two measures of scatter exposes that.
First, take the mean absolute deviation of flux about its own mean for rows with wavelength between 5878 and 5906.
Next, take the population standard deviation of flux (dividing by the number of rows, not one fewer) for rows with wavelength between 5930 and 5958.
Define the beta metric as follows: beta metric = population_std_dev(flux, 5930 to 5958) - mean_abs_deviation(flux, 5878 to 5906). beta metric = -1.0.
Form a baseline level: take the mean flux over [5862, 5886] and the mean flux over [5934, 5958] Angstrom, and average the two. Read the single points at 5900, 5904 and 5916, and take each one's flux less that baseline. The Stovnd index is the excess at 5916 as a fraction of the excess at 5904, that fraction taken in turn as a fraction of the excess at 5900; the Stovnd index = 0.0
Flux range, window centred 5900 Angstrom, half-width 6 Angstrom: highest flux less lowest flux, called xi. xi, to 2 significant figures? 2.7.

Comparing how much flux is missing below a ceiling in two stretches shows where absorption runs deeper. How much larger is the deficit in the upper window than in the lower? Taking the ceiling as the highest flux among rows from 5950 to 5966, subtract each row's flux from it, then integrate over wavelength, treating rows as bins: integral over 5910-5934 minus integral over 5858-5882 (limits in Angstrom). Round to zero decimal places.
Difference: 2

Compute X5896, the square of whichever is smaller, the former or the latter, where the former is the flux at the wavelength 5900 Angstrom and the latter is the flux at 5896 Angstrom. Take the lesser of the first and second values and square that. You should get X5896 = 478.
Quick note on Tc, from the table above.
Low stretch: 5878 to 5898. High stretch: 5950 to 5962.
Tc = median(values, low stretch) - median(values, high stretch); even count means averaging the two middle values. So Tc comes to -3.8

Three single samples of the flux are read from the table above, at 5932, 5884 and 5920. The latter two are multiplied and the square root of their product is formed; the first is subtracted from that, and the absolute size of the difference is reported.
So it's 1.5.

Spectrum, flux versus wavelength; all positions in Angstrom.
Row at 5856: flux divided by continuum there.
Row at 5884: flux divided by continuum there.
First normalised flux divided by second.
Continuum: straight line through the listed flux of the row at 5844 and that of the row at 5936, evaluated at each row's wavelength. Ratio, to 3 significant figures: 1.13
